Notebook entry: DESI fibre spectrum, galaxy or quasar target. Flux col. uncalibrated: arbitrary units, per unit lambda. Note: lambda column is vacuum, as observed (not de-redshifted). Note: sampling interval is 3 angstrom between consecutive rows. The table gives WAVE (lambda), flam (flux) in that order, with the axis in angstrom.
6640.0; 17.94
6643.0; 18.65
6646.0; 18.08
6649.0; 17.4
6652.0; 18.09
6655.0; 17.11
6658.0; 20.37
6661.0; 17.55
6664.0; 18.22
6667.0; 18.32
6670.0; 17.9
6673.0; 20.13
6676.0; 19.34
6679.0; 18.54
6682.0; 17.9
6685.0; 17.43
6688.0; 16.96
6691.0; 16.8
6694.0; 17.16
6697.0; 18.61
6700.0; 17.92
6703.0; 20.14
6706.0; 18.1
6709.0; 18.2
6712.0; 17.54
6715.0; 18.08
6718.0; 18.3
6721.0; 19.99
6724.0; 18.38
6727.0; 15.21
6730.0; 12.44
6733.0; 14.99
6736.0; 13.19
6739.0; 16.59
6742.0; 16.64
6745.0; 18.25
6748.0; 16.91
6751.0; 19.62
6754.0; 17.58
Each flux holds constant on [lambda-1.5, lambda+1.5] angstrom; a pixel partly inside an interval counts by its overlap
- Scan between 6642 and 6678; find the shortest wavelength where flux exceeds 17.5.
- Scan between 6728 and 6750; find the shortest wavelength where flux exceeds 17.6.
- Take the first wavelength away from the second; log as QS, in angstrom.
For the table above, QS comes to 102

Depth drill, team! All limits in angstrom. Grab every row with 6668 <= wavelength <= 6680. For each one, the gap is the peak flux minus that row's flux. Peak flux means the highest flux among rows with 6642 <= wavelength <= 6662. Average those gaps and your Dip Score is 1.4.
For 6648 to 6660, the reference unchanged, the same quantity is 2.1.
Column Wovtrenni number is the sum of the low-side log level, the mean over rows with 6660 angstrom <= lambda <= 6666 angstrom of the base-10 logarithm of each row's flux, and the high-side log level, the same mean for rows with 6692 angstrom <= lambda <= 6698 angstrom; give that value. 2.50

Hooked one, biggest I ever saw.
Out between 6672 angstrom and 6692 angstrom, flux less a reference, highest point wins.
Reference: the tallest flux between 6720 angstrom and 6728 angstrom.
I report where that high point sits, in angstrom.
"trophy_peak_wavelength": 6673.0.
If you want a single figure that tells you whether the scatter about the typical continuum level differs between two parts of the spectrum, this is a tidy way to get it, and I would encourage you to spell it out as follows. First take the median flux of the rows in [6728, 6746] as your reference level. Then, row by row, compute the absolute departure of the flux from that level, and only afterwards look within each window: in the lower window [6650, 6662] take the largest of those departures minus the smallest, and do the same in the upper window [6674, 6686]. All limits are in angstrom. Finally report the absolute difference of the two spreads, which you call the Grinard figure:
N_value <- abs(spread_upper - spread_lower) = 1.35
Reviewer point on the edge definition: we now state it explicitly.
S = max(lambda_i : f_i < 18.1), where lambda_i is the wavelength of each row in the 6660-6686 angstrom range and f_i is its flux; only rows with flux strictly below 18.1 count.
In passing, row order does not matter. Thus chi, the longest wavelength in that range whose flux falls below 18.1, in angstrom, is 6685.0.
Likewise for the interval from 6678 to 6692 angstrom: 6691.0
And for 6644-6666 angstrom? 6661.0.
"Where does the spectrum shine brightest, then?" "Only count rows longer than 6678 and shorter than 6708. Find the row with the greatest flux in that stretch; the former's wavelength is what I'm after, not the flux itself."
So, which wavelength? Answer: 6703.0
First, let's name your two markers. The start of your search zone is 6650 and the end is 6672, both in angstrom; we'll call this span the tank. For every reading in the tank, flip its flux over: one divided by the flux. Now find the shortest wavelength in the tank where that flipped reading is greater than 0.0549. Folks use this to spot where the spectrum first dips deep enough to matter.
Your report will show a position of 6652.0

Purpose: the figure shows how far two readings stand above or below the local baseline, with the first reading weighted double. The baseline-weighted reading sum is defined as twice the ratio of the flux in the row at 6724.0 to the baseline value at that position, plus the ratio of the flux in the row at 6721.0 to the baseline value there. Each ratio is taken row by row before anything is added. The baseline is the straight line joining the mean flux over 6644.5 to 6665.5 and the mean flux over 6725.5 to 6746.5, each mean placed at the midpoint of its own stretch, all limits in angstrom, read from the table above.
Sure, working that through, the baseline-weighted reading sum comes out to 3.60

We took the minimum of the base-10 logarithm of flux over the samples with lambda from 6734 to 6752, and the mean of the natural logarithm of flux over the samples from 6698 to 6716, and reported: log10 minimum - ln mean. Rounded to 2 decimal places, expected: -1.79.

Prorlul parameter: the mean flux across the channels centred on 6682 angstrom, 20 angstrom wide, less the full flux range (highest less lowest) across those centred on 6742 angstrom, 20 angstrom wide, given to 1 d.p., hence 11.7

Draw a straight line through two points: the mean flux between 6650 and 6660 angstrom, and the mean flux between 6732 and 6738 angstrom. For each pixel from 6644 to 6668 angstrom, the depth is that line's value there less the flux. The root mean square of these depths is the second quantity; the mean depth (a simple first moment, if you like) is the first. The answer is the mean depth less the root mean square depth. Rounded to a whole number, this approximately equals -1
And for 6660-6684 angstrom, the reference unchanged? -2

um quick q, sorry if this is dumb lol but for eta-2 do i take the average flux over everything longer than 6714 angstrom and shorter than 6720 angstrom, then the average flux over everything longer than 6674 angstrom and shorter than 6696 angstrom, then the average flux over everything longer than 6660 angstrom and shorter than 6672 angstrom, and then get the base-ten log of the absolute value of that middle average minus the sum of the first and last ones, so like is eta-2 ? 1.27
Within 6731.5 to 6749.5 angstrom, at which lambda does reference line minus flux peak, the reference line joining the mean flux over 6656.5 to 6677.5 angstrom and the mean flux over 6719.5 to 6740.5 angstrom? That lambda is 6736.0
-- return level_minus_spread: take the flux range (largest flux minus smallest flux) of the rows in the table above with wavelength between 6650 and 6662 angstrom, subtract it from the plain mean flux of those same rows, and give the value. 15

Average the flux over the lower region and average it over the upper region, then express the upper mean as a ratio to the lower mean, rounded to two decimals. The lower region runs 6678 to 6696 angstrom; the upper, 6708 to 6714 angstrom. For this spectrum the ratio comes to 1.02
